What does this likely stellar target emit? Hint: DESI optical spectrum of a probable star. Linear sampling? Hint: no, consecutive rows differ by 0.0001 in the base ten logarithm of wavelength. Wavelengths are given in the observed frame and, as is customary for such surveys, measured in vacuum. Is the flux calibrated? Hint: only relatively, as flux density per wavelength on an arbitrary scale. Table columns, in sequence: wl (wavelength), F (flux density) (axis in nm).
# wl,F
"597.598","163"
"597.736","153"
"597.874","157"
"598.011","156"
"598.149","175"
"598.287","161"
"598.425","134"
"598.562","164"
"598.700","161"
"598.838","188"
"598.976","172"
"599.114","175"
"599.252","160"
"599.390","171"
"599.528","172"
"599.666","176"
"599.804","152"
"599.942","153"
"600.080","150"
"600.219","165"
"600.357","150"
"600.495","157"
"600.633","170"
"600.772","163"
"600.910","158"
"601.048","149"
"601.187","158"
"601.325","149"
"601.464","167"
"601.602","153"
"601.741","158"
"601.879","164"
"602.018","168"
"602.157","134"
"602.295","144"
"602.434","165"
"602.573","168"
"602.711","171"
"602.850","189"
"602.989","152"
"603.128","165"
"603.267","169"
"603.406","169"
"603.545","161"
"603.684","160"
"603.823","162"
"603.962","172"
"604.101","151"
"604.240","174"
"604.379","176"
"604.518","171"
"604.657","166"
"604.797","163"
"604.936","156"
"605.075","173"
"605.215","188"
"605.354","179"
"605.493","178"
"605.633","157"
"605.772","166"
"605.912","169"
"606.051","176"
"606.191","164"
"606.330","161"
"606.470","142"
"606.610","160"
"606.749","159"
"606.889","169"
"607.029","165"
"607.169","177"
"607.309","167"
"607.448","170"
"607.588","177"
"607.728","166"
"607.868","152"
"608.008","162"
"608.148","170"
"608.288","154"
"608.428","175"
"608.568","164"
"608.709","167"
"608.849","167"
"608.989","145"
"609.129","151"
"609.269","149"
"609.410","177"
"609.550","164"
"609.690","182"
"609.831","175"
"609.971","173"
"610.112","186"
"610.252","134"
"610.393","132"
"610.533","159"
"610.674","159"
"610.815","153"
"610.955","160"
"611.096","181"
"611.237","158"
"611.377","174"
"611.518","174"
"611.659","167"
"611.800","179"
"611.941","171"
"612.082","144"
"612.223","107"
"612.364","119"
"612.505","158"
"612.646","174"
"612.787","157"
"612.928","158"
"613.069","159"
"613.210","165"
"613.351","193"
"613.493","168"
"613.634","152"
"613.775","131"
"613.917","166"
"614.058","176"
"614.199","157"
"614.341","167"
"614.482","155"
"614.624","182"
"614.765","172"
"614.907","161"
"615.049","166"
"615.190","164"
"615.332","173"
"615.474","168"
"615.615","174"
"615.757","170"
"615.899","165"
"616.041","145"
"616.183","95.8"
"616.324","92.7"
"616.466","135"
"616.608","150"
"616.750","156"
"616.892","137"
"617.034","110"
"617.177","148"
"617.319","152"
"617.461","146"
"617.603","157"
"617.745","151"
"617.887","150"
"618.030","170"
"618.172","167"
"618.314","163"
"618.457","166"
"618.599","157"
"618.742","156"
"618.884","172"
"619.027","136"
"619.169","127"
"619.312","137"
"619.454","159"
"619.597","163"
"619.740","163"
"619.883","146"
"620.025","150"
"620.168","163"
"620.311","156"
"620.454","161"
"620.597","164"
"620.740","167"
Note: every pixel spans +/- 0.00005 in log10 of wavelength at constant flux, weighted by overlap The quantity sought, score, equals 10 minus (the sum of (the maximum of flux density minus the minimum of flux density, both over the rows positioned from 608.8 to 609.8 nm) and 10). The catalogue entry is -37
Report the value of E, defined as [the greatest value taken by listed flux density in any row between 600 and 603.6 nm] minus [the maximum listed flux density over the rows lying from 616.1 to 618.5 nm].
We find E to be 19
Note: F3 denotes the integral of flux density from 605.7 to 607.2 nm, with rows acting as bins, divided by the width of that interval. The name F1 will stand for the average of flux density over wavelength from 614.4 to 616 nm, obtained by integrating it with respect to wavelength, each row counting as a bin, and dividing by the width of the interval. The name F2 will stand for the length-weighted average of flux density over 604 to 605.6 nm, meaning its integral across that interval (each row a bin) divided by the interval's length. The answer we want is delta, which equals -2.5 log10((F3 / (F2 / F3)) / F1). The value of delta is 0.064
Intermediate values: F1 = 168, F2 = 170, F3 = 164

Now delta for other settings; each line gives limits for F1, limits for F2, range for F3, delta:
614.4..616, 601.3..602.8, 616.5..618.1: 0.220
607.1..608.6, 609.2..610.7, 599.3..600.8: 0.042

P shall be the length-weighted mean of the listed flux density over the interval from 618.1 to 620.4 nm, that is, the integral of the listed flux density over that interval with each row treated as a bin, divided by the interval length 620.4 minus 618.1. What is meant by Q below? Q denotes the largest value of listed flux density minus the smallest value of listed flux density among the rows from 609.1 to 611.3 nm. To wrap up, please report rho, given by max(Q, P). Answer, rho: 155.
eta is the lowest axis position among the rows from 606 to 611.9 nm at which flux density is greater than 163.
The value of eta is 606.051 nm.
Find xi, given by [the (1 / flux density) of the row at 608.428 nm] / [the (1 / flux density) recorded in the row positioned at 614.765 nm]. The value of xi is 0.98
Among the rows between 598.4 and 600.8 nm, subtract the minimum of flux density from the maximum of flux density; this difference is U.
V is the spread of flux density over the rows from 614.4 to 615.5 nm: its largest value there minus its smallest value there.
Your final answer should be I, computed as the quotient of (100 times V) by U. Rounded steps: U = 54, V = 27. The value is 50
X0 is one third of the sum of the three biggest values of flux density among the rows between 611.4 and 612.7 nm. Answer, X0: 176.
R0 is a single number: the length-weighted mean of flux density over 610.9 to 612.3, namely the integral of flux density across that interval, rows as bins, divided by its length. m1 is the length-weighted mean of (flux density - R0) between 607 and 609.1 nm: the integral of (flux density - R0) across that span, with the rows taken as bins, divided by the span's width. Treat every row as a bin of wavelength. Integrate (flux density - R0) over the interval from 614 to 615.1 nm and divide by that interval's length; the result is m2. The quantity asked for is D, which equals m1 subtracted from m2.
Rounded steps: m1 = 3.7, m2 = 5.7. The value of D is 2.0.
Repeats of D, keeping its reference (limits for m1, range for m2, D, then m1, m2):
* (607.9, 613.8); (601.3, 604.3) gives 1.4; -0.4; 1.0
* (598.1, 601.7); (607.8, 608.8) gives 2.0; 0.3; 2.3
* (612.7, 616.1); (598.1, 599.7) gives 2.7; 3.2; 5.9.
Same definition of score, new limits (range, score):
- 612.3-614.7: -74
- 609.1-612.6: -79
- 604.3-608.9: -46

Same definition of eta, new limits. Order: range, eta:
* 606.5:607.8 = 606.889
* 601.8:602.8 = 601.879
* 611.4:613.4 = 611.518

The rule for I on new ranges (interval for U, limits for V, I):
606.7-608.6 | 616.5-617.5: 184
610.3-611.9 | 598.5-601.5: 80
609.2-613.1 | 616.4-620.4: 78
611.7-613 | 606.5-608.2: 35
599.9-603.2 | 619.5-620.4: 31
